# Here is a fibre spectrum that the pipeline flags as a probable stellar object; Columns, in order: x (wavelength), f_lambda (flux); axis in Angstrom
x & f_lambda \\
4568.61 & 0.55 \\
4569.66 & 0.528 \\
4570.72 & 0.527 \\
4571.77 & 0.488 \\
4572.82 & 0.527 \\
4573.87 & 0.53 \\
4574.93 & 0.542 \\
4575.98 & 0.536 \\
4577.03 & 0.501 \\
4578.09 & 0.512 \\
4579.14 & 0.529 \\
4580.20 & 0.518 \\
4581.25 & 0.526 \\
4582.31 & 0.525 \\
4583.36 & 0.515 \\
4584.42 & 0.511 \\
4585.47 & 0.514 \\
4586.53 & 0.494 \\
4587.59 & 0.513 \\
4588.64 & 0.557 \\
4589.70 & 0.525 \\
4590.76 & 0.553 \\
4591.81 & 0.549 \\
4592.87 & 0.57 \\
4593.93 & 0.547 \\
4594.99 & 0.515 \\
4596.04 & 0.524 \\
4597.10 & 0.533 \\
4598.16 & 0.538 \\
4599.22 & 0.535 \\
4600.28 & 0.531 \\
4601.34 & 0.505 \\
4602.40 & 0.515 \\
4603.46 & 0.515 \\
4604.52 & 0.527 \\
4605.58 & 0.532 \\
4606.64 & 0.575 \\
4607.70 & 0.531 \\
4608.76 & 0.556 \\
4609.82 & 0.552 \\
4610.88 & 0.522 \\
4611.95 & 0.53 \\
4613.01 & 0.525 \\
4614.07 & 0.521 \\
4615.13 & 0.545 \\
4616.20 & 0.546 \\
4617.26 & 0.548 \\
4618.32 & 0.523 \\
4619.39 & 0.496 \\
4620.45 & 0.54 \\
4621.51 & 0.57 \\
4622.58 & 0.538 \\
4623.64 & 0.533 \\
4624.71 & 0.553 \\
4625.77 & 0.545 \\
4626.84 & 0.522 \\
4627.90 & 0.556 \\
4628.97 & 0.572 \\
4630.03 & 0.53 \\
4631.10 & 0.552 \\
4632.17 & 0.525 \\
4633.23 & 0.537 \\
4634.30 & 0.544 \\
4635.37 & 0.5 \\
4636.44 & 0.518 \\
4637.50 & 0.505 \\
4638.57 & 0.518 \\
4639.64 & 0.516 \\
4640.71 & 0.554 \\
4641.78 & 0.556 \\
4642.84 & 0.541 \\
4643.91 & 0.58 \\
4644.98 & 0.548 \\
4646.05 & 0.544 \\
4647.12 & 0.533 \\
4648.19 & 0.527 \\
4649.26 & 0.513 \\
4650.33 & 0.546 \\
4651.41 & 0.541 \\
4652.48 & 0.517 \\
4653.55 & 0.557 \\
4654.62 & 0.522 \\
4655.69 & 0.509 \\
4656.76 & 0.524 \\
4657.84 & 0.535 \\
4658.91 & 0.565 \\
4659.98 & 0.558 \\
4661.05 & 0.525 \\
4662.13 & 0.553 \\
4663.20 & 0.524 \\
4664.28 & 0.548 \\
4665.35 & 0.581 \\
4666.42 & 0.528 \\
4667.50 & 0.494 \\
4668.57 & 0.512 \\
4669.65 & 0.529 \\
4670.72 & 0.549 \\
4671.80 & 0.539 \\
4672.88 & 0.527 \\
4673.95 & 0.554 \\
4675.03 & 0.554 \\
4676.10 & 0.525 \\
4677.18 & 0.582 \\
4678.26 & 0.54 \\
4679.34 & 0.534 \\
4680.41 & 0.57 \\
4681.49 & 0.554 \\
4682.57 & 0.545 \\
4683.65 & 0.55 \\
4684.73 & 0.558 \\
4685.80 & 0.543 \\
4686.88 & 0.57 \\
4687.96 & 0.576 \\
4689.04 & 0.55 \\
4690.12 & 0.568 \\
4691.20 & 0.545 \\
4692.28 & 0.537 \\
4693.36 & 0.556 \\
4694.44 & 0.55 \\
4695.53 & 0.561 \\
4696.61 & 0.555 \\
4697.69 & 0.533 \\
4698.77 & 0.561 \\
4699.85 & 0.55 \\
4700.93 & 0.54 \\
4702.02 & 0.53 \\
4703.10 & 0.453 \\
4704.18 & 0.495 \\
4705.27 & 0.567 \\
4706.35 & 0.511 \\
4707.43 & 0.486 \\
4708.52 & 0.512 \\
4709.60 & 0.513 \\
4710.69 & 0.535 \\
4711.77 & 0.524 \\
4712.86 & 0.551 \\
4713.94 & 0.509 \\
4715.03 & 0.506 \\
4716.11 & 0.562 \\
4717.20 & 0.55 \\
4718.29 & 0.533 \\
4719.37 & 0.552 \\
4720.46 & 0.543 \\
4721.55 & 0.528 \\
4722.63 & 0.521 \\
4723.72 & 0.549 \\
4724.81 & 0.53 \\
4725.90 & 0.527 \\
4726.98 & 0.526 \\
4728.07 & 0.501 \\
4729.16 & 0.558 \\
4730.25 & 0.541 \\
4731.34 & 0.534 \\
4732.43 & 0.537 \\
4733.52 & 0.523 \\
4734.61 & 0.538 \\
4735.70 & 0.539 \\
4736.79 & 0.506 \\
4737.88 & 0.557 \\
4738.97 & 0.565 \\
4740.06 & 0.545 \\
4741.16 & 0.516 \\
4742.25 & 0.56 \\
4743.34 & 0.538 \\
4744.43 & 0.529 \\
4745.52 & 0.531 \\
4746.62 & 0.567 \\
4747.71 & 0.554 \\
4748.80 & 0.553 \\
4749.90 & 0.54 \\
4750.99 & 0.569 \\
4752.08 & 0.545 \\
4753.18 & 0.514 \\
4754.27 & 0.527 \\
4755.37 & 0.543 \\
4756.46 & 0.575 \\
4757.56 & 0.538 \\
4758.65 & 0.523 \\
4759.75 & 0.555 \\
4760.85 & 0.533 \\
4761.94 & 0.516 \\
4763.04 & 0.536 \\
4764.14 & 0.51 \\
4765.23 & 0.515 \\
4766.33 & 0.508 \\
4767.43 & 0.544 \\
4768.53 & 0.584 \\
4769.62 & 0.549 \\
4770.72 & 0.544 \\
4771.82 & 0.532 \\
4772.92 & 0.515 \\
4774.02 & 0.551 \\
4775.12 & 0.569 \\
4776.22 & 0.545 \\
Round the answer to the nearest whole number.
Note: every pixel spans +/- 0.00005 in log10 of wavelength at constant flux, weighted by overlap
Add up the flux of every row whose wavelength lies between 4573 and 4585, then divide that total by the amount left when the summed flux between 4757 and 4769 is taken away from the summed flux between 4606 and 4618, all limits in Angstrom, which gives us 65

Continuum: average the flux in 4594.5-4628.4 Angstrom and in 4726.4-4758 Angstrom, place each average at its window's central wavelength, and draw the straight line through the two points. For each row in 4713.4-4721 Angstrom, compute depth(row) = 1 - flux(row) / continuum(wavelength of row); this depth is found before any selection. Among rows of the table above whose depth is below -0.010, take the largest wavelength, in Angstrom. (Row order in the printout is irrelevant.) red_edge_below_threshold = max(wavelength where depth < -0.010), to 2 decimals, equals 4719.37 Angstrom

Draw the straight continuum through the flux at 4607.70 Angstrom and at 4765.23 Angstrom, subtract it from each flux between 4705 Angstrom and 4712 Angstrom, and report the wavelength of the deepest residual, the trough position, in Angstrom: 4707.43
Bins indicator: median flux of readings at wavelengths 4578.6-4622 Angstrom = 0.529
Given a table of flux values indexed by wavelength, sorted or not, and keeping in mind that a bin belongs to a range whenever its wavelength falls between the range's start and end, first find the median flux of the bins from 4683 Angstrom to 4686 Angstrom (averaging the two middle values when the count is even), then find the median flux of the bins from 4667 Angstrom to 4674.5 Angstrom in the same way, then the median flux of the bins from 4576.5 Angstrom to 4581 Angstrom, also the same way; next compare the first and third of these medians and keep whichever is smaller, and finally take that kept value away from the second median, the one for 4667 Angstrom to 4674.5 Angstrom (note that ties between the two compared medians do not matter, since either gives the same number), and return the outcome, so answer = 0.014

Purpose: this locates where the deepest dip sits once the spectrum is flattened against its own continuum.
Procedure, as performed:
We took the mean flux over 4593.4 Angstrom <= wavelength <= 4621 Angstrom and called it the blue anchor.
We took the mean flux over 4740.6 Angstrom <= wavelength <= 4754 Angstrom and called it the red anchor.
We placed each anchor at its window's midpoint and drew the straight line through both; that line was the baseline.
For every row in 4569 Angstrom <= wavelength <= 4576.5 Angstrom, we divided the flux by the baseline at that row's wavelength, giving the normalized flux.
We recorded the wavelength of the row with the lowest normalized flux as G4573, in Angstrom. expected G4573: 4571.77 Angstrom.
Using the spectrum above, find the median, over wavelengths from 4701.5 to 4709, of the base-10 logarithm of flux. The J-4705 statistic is -0.292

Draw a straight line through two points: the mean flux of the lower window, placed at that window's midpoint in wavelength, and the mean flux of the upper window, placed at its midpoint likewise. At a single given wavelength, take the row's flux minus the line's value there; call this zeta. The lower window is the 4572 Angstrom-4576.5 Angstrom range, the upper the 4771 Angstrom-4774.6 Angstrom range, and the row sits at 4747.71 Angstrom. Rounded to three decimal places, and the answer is 0.021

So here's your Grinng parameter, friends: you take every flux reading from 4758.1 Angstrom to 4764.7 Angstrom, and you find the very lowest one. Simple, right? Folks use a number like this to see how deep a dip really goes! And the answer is 0.51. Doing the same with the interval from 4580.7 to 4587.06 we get 0.494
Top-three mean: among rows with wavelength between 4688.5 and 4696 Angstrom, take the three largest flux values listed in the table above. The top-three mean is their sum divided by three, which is 0.562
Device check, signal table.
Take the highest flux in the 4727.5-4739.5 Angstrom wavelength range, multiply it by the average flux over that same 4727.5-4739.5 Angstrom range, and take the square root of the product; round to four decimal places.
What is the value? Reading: 0.5504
